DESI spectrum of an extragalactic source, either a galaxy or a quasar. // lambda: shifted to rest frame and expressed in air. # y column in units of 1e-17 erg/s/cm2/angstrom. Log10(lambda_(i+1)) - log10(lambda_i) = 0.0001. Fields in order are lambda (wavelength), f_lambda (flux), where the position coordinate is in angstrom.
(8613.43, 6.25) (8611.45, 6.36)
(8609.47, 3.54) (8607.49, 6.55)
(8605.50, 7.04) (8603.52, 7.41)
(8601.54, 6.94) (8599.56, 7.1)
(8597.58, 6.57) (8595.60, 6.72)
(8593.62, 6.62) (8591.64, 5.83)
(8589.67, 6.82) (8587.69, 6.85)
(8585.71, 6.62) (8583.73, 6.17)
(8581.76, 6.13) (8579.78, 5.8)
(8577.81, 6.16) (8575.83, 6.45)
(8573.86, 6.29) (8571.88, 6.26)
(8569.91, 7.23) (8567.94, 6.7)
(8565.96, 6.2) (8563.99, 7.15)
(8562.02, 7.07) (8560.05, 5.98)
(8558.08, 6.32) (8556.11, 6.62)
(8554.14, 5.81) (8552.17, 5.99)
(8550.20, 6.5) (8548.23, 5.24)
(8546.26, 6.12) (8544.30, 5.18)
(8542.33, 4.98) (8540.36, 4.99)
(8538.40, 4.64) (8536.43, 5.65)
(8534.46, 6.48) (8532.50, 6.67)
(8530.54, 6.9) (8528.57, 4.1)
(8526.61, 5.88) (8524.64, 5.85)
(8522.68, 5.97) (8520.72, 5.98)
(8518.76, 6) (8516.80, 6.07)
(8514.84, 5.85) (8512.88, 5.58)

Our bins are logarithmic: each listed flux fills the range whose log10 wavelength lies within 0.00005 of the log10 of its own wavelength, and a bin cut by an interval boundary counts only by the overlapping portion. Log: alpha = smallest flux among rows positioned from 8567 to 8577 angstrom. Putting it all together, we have 6.26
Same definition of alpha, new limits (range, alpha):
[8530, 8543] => 4.64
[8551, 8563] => 5.81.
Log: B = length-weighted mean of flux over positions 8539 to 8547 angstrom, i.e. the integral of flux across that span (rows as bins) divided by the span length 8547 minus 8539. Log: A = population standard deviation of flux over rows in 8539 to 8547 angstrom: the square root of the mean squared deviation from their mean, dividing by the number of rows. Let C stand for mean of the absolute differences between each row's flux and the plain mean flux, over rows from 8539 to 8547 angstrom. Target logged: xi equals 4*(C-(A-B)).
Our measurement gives 20.8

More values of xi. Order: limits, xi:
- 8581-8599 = 25.8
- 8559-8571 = 26.7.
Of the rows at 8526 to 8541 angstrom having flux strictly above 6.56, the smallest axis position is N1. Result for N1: 8530.54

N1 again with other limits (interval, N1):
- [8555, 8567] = 8556.11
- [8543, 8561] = 8556.11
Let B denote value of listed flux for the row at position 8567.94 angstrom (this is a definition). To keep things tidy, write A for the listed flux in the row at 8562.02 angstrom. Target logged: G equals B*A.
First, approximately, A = 7.07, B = 6.7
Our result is 47.4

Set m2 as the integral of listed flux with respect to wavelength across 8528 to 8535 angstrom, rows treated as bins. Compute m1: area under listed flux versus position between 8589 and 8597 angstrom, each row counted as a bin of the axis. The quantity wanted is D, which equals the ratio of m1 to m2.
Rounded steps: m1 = 52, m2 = 42.9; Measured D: 1.21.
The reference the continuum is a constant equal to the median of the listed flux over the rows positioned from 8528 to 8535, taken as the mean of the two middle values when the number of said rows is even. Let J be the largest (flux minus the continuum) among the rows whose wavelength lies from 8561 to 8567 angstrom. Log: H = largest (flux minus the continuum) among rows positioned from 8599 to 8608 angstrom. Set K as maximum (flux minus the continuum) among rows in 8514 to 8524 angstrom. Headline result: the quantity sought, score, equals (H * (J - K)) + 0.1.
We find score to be 1.00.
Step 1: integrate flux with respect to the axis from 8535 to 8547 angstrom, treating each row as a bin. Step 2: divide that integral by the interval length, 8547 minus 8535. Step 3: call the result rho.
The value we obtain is 5.3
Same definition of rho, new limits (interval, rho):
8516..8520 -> 6.0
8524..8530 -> 5.4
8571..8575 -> 6.3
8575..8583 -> 6.1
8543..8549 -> 5.5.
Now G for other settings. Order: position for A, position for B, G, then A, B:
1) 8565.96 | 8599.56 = 44.0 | 6.2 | 7.1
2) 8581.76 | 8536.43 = 34.6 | 6.13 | 5.65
